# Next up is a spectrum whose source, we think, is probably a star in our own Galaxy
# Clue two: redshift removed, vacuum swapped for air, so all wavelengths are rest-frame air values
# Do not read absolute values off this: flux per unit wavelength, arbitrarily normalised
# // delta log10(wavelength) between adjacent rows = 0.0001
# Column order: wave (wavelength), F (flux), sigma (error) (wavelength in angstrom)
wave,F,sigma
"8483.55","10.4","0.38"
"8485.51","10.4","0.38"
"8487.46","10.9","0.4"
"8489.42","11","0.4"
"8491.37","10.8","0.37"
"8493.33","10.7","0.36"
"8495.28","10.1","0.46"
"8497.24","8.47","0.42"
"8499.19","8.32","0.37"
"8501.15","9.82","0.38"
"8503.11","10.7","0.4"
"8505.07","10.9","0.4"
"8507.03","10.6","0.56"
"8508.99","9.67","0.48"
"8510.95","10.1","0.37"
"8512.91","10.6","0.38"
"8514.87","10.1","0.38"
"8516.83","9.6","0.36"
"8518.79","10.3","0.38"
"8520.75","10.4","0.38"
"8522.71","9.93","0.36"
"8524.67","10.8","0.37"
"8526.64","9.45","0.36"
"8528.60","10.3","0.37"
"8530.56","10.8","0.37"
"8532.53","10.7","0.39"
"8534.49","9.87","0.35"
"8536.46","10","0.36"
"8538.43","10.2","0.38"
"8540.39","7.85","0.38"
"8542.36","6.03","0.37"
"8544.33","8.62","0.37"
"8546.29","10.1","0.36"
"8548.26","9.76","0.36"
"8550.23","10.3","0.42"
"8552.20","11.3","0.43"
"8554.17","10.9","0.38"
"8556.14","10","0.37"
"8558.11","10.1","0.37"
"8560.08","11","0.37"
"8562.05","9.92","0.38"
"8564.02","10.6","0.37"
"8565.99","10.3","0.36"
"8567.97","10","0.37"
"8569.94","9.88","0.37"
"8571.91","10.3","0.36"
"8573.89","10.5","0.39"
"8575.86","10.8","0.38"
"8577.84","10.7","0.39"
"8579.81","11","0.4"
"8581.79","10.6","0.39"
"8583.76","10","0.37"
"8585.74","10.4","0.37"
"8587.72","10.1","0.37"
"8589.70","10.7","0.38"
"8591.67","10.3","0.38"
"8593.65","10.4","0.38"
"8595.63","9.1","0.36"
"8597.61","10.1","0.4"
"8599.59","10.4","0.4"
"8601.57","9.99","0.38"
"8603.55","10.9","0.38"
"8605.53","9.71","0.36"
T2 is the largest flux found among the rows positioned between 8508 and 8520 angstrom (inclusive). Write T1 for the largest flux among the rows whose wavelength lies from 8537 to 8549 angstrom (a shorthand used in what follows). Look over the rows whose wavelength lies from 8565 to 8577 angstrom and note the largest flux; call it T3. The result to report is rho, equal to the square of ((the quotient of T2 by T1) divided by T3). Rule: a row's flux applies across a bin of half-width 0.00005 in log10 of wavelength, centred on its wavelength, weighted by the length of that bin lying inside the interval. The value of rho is 0.0093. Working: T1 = 10.2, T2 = 10.6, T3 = 10.8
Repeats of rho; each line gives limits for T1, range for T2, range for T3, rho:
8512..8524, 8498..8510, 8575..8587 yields 0.0087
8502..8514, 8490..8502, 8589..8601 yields 0.0086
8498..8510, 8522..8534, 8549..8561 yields 0.0077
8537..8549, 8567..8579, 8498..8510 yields 0.0094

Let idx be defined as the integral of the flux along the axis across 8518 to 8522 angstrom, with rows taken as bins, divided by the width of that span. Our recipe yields 10.33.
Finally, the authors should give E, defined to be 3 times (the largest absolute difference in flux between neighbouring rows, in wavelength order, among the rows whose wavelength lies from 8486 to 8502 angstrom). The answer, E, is 4.9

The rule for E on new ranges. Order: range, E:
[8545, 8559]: 3.0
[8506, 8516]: 2.8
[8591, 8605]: 3.9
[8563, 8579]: 1.3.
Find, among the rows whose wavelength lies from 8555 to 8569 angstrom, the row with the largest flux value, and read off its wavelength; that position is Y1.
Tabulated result 8560.08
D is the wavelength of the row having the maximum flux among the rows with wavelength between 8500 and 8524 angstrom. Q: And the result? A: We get 8505.07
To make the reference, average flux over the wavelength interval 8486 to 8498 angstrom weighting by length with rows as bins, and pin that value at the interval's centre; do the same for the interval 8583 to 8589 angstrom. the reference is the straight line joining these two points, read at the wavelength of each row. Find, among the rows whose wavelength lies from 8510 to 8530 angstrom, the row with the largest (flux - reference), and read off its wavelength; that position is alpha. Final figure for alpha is 8524.67 angstrom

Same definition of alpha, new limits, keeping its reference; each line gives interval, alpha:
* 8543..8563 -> 8552.20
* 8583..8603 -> 8589.70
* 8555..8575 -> 8560.08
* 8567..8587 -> 8579.81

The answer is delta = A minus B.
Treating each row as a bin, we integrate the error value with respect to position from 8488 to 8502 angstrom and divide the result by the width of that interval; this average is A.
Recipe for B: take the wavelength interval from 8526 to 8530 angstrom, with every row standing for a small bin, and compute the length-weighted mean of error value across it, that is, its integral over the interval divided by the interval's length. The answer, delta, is 0.03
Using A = 0.395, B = 0.37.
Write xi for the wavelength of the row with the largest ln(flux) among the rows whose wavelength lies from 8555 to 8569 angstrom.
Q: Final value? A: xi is 8560.08 angstrom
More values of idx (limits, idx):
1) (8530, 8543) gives 9.39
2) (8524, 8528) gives 10.08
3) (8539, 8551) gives 8.80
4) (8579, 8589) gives 10.41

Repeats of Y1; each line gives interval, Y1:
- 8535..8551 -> 8550.23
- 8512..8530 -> 8524.67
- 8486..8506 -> 8489.42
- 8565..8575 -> 8573.89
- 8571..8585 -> 8579.81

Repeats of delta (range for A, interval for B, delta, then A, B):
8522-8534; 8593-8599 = -0.01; 0.369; 0.38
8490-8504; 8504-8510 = -0.08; 0.395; 0.48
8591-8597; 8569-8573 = 0.01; 0.374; 0.37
